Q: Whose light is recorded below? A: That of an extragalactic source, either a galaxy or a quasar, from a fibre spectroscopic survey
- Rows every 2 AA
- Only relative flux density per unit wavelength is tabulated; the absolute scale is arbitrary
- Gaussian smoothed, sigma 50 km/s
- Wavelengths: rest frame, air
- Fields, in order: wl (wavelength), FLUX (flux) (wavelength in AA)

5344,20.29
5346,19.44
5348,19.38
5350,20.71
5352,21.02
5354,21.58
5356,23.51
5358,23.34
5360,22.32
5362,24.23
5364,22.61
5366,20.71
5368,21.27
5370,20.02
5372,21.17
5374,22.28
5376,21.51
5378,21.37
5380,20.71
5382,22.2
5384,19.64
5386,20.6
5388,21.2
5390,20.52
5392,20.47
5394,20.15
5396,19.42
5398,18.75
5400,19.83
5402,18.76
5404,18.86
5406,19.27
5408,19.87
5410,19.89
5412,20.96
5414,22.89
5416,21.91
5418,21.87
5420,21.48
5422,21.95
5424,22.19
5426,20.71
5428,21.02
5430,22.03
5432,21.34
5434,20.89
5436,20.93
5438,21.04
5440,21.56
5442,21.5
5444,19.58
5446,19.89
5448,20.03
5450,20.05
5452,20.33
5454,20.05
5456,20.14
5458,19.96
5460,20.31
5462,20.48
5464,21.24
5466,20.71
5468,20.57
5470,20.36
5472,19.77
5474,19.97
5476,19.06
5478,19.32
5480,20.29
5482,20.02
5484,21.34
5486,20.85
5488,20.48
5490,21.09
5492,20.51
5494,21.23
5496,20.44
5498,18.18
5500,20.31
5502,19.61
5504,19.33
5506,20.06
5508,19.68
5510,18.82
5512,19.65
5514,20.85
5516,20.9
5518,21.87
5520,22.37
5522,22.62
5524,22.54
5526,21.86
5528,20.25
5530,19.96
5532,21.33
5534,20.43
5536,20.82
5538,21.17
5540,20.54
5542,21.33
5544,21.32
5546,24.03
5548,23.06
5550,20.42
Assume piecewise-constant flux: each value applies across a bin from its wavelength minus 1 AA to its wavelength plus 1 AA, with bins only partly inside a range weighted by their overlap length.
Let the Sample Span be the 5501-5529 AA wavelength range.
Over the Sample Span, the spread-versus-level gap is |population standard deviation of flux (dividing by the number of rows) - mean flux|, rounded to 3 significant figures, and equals 19.5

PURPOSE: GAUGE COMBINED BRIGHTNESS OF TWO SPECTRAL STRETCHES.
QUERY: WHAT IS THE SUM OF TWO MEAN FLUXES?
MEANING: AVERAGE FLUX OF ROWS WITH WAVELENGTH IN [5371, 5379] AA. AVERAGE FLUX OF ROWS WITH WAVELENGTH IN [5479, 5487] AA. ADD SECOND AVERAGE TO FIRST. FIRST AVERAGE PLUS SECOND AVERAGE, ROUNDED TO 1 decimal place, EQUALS 42.2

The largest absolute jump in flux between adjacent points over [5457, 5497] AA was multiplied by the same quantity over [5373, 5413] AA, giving 3.4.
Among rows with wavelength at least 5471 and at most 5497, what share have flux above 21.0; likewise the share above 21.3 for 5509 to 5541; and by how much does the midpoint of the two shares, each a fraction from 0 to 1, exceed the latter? -0.07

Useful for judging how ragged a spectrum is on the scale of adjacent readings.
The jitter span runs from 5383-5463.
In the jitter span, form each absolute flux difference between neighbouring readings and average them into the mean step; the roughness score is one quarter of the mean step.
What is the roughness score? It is 0.133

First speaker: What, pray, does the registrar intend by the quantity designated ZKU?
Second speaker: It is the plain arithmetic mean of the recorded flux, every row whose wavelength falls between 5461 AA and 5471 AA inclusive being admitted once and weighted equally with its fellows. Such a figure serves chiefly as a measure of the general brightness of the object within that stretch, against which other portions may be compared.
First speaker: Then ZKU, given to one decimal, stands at 20.7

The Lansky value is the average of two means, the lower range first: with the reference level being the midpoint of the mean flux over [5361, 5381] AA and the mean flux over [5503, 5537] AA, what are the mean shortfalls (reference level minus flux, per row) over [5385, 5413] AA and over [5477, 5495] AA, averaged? 1.0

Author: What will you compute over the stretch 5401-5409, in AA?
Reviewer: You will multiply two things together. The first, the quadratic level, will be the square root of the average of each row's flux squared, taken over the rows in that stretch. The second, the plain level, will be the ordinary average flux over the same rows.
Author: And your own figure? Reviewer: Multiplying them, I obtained 368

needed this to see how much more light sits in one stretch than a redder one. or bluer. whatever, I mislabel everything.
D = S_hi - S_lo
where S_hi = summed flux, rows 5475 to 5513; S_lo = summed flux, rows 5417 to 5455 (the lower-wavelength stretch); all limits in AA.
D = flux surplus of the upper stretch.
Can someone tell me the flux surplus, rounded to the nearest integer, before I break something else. -18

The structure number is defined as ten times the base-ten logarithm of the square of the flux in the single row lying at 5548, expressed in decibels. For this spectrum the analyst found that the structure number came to 27.3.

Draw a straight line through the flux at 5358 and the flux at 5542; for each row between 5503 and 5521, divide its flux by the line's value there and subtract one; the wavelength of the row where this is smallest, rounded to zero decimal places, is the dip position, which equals 5510 AA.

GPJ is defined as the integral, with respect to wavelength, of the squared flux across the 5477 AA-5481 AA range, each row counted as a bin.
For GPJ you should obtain 1570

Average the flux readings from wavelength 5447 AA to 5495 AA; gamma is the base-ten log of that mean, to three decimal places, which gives 1.308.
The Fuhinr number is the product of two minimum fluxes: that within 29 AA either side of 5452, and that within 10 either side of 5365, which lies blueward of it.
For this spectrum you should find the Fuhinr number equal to 382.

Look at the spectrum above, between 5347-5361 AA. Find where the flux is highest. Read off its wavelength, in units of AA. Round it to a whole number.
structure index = 5356 AA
